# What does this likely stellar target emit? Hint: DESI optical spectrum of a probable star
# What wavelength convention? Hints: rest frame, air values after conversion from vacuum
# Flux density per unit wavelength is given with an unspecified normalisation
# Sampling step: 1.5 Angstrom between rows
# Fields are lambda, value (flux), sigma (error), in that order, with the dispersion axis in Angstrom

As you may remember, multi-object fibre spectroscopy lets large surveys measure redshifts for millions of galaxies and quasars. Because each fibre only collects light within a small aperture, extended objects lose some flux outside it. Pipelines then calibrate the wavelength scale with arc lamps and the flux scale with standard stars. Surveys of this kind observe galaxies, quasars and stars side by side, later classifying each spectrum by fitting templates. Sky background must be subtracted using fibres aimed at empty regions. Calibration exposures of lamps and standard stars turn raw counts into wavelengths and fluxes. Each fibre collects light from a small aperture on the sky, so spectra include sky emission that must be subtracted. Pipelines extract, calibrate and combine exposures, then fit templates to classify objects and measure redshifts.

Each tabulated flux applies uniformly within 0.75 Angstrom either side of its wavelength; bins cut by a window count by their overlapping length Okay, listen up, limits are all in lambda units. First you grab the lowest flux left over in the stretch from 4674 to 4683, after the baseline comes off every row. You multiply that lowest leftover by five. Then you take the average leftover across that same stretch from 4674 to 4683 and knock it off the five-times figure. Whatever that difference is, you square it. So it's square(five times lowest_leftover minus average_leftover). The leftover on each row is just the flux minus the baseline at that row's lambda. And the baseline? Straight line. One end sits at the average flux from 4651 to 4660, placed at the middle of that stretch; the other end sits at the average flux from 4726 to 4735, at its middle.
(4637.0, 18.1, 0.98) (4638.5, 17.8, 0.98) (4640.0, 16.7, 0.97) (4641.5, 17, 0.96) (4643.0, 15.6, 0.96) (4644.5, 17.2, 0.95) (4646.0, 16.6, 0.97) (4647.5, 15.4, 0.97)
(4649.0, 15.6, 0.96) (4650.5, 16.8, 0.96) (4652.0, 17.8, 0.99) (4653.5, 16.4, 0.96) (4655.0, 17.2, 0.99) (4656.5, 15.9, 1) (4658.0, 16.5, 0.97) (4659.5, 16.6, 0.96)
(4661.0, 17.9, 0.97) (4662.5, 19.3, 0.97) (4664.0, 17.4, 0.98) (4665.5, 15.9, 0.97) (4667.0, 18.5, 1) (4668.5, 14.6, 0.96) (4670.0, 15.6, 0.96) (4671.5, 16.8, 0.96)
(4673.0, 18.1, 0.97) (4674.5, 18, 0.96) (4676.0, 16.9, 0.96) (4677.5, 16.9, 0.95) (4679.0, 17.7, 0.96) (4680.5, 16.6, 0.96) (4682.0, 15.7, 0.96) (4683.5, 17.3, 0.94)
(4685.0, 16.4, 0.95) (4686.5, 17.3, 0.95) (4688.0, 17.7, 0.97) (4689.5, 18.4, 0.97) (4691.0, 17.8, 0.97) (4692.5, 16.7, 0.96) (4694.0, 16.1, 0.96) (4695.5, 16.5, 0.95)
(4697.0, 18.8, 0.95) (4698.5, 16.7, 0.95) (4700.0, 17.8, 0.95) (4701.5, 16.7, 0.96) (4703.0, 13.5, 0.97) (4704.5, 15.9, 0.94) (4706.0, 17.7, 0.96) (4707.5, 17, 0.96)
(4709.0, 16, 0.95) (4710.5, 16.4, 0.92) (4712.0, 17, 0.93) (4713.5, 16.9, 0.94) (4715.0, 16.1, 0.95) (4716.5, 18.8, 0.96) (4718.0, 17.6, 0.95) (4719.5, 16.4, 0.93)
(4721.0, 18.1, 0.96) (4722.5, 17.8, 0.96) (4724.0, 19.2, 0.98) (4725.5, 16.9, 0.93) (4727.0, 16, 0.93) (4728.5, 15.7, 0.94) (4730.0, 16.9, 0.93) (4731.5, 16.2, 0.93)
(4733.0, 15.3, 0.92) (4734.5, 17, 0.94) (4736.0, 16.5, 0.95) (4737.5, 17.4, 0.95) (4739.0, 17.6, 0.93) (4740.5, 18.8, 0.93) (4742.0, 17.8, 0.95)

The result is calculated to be 21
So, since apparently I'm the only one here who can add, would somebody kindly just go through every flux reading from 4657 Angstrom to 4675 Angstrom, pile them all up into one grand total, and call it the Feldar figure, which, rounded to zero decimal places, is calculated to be 205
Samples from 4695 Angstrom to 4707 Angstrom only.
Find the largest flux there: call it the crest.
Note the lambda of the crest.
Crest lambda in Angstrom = 4697.0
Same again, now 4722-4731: 4724.0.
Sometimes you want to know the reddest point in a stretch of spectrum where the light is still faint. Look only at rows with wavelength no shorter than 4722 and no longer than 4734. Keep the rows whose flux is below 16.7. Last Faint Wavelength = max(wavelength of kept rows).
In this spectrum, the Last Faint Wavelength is 4733.0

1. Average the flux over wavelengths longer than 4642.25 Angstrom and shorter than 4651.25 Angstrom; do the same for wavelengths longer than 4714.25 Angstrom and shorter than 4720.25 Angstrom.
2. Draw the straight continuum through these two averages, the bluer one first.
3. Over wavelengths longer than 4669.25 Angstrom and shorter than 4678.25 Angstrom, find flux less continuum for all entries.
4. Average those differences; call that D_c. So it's 0.5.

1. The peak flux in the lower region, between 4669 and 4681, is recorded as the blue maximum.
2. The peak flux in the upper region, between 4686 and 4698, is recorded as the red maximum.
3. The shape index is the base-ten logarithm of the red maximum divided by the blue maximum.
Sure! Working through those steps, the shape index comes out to 0.016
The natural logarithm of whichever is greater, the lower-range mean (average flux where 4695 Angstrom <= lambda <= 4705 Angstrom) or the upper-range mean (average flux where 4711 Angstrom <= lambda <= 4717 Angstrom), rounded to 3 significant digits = 2.84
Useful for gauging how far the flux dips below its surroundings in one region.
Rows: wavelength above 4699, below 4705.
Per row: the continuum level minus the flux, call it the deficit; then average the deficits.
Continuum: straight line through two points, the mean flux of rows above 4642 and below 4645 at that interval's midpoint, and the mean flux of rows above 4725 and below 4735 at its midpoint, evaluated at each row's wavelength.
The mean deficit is 0.3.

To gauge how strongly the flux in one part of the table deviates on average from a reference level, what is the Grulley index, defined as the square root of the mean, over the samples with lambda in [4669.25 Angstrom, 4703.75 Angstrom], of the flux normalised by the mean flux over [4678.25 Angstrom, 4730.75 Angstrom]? 1.00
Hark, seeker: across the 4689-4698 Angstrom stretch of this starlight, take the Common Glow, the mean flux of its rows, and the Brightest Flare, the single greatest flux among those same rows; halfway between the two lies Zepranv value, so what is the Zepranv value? 18.1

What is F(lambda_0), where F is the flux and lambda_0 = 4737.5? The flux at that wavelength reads 17.4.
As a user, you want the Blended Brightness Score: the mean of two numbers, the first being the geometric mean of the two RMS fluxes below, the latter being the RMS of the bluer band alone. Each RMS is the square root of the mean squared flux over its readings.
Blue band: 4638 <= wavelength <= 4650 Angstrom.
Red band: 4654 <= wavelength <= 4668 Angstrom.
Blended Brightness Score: 16.7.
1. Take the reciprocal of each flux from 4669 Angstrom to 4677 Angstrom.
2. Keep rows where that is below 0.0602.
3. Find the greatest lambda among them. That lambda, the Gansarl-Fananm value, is 4676.0 Angstrom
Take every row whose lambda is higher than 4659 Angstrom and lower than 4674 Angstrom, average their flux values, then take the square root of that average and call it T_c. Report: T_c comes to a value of 4.13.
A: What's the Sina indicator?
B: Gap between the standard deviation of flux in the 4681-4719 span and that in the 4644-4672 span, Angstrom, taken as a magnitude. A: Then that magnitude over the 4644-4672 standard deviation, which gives 0.0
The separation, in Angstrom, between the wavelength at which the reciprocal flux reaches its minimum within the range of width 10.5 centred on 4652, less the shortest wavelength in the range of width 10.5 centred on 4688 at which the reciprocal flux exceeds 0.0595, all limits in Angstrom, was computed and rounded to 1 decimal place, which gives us -33.0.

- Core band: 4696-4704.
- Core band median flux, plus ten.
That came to 26.7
